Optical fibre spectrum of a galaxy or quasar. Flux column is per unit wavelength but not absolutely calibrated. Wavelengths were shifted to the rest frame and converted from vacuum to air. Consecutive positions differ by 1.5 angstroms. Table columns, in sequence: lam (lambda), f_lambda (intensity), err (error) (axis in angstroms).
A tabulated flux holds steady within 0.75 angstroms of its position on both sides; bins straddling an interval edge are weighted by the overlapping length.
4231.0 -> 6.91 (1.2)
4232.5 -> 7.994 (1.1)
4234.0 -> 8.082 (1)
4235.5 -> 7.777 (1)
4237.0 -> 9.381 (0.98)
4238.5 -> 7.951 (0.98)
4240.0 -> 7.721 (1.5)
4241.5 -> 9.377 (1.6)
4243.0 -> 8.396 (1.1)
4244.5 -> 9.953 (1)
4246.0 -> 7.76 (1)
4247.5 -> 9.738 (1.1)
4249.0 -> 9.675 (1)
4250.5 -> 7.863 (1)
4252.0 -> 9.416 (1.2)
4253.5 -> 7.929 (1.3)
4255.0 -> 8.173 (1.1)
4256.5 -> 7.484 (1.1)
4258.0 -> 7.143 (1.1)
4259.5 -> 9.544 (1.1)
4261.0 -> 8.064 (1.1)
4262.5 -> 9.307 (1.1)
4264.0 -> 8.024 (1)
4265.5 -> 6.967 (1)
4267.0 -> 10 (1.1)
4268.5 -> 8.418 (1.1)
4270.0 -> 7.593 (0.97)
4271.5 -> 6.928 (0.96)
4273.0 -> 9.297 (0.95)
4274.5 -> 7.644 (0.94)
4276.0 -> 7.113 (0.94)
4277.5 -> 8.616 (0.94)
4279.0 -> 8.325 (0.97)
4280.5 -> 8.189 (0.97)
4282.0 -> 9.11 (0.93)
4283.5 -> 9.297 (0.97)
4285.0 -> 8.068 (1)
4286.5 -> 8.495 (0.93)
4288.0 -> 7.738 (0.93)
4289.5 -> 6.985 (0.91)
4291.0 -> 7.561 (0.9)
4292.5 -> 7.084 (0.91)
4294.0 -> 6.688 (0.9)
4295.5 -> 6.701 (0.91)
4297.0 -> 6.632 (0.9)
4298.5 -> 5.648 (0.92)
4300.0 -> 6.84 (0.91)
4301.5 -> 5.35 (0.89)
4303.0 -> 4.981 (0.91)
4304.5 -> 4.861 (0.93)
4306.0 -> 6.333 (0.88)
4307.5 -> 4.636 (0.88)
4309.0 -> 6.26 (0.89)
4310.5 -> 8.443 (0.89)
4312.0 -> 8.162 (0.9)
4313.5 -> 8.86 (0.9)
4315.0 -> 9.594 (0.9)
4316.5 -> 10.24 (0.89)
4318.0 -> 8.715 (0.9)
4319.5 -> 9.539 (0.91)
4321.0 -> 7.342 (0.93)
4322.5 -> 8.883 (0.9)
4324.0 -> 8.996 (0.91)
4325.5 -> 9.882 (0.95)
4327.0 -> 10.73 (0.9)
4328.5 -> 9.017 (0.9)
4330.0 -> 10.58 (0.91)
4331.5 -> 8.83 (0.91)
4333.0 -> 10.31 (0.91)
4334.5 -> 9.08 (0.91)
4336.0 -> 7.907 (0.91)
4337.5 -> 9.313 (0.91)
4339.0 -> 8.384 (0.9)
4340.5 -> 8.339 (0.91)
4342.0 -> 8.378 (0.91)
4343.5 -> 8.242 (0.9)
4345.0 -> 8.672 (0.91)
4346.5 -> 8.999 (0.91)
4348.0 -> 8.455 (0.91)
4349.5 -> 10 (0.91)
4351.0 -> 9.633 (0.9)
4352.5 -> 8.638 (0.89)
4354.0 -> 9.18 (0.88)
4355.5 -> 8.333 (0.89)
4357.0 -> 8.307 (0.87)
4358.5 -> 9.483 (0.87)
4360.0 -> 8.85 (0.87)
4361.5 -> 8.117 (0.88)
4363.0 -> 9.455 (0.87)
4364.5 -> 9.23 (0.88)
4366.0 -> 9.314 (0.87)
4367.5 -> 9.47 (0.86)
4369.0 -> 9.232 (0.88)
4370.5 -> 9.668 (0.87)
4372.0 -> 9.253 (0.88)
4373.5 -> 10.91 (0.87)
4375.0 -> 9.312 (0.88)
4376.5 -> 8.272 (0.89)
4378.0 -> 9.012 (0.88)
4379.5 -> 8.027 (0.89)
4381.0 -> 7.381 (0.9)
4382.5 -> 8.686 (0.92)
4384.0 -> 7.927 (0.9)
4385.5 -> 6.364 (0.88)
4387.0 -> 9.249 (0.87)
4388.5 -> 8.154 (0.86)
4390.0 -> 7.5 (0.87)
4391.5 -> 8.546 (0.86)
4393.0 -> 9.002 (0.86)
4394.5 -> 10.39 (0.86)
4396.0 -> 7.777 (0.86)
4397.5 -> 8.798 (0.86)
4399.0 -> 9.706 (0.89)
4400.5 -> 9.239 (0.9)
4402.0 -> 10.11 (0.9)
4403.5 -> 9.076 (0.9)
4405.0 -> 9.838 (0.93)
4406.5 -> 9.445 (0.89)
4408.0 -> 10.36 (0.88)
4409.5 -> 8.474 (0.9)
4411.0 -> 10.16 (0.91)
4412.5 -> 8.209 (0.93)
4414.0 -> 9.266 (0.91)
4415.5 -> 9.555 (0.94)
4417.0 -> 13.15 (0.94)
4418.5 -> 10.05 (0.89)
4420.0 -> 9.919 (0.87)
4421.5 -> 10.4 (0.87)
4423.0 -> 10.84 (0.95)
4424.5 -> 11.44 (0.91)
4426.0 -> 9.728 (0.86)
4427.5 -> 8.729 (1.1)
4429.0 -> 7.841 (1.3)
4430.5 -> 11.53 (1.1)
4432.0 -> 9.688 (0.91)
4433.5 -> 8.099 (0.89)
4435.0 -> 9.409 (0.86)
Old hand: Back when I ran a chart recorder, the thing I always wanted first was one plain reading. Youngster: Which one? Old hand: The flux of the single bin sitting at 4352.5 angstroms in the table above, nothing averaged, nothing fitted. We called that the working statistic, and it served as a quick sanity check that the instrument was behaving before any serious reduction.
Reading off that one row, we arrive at 8.638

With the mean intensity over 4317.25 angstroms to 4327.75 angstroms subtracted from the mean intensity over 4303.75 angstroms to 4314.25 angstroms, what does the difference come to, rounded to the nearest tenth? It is -2.4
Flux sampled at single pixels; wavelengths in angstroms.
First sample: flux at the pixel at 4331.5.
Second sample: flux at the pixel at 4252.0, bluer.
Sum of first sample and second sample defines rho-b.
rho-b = 18.2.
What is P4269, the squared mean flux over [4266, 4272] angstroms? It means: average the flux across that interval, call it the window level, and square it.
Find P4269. 68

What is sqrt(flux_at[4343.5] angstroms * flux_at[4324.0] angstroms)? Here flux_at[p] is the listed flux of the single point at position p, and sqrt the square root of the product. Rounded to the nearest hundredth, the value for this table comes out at 8.61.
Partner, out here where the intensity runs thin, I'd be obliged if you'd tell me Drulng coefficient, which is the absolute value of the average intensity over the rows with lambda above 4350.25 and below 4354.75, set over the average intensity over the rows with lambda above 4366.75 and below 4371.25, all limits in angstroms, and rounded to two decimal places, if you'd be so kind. 0.97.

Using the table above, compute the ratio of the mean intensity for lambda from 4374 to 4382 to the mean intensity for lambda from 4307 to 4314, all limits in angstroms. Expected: 1.16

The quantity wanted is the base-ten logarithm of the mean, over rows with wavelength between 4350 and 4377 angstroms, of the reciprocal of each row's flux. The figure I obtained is -0.96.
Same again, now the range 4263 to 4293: -0.90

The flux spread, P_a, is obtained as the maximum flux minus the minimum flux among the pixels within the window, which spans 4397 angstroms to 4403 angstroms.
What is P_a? 1.3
